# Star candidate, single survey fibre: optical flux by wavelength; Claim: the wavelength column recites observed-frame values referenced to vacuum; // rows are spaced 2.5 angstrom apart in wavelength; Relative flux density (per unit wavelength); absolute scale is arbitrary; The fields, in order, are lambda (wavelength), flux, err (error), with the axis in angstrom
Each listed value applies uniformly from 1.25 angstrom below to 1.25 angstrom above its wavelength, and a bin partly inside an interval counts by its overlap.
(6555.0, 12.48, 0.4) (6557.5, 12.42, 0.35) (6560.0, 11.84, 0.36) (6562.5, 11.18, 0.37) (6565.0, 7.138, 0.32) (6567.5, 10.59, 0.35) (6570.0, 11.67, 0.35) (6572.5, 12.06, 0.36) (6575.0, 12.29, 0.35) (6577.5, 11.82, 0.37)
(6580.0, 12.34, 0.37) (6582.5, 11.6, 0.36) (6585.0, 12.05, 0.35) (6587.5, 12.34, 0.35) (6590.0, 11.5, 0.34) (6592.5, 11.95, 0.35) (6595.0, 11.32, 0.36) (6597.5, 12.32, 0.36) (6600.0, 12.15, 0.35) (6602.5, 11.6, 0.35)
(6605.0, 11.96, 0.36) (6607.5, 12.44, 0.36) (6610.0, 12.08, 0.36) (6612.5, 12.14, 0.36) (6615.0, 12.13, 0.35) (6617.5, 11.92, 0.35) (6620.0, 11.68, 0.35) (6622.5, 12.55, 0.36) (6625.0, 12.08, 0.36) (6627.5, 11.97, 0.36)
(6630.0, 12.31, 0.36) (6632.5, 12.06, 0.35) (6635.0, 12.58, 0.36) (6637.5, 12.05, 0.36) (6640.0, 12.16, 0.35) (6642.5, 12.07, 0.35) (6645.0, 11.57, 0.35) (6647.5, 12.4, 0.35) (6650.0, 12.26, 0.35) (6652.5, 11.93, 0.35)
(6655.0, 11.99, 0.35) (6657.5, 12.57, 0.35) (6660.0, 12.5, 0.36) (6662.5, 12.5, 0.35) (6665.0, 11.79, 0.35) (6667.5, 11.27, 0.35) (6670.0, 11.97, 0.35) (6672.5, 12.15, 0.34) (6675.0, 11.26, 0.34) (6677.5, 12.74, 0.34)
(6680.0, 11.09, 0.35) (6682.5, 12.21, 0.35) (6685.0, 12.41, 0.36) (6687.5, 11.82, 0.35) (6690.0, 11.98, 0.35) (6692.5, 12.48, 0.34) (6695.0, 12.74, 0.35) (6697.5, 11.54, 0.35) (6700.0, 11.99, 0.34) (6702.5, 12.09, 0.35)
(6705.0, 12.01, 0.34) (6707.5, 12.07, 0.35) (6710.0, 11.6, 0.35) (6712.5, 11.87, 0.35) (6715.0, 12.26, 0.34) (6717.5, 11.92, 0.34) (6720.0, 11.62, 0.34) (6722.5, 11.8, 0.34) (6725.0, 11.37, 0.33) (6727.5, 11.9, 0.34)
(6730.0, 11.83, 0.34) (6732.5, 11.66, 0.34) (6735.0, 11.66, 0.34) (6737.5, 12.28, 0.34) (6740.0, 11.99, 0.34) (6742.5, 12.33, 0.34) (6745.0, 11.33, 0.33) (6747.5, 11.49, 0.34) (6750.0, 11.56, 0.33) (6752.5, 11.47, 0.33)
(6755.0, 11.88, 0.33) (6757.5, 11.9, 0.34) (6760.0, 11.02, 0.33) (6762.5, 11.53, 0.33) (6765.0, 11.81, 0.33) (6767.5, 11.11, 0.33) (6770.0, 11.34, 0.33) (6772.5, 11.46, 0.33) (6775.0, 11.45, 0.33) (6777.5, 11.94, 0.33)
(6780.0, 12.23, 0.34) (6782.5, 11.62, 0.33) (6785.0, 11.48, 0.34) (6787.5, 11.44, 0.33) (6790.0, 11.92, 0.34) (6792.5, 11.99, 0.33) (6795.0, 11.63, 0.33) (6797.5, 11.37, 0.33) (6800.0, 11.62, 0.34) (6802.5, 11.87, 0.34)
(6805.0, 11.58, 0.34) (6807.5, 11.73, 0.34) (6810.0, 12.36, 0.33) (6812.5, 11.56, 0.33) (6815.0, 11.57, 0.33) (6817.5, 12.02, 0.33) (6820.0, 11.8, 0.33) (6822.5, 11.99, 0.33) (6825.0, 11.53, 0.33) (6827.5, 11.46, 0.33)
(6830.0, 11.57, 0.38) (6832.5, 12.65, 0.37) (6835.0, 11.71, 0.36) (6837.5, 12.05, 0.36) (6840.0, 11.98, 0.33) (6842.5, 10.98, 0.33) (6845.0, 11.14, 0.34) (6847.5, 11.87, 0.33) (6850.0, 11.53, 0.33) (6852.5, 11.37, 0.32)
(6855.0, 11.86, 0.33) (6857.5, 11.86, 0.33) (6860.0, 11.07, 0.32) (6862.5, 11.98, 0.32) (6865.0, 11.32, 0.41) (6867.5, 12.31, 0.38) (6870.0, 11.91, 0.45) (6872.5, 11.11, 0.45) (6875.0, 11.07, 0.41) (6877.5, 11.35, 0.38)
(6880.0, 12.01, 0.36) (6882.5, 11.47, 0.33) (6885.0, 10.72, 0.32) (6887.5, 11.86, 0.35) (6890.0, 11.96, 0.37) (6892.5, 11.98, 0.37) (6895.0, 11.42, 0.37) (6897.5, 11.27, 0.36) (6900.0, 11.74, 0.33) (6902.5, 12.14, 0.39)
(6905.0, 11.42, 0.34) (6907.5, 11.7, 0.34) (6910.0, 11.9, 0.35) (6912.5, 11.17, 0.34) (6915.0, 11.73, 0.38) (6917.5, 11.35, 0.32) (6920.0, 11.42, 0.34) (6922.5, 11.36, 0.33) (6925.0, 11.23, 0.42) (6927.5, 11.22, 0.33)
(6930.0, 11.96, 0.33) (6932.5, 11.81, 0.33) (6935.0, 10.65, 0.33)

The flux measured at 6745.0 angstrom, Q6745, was 11.33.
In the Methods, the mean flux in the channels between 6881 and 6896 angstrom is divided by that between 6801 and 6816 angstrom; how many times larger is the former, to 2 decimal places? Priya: 0.98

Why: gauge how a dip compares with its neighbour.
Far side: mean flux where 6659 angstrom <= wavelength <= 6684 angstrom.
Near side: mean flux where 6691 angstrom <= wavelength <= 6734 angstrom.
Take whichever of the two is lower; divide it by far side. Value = 0.998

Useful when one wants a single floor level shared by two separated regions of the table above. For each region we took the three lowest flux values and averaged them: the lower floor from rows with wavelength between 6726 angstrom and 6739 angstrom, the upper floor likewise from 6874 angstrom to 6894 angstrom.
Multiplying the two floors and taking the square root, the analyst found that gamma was 11.4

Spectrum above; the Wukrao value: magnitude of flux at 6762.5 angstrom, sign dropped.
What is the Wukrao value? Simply 11.5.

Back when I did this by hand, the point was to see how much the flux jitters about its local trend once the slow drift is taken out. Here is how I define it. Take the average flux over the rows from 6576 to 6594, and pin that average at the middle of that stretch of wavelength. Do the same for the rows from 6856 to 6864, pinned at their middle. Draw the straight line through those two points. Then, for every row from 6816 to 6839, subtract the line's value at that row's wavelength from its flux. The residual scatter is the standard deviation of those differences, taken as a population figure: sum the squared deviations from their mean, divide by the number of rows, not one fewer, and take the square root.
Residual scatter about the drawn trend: 0.348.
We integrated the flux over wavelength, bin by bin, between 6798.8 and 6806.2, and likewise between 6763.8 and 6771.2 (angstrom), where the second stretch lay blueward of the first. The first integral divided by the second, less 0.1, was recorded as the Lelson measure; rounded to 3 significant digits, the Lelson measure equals 0.924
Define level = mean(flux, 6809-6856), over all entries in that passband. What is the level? 11.7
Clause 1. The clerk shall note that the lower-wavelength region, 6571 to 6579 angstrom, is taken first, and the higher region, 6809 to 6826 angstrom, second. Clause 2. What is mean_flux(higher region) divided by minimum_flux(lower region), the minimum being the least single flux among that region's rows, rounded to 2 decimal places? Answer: 1.00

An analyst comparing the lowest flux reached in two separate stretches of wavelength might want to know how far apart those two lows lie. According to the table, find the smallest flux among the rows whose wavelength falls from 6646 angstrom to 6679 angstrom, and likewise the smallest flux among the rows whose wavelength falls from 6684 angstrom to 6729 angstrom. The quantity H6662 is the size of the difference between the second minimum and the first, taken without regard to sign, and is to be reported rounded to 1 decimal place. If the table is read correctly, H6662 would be 0.1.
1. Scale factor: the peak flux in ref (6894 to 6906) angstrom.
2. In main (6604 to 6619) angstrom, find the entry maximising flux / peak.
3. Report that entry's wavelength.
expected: 6607.5 angstrom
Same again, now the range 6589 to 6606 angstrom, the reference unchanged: 6597.5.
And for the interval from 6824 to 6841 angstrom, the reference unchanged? 6832.5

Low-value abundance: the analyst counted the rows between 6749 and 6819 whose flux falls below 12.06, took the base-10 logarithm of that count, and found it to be 1.41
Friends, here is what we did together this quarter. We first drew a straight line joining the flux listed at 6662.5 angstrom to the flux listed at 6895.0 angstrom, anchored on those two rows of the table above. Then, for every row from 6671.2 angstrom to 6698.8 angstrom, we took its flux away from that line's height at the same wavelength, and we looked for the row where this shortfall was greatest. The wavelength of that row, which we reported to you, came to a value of 6680.0 angstrom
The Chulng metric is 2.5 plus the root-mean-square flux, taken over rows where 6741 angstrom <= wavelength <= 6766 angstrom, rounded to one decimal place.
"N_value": 14.1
